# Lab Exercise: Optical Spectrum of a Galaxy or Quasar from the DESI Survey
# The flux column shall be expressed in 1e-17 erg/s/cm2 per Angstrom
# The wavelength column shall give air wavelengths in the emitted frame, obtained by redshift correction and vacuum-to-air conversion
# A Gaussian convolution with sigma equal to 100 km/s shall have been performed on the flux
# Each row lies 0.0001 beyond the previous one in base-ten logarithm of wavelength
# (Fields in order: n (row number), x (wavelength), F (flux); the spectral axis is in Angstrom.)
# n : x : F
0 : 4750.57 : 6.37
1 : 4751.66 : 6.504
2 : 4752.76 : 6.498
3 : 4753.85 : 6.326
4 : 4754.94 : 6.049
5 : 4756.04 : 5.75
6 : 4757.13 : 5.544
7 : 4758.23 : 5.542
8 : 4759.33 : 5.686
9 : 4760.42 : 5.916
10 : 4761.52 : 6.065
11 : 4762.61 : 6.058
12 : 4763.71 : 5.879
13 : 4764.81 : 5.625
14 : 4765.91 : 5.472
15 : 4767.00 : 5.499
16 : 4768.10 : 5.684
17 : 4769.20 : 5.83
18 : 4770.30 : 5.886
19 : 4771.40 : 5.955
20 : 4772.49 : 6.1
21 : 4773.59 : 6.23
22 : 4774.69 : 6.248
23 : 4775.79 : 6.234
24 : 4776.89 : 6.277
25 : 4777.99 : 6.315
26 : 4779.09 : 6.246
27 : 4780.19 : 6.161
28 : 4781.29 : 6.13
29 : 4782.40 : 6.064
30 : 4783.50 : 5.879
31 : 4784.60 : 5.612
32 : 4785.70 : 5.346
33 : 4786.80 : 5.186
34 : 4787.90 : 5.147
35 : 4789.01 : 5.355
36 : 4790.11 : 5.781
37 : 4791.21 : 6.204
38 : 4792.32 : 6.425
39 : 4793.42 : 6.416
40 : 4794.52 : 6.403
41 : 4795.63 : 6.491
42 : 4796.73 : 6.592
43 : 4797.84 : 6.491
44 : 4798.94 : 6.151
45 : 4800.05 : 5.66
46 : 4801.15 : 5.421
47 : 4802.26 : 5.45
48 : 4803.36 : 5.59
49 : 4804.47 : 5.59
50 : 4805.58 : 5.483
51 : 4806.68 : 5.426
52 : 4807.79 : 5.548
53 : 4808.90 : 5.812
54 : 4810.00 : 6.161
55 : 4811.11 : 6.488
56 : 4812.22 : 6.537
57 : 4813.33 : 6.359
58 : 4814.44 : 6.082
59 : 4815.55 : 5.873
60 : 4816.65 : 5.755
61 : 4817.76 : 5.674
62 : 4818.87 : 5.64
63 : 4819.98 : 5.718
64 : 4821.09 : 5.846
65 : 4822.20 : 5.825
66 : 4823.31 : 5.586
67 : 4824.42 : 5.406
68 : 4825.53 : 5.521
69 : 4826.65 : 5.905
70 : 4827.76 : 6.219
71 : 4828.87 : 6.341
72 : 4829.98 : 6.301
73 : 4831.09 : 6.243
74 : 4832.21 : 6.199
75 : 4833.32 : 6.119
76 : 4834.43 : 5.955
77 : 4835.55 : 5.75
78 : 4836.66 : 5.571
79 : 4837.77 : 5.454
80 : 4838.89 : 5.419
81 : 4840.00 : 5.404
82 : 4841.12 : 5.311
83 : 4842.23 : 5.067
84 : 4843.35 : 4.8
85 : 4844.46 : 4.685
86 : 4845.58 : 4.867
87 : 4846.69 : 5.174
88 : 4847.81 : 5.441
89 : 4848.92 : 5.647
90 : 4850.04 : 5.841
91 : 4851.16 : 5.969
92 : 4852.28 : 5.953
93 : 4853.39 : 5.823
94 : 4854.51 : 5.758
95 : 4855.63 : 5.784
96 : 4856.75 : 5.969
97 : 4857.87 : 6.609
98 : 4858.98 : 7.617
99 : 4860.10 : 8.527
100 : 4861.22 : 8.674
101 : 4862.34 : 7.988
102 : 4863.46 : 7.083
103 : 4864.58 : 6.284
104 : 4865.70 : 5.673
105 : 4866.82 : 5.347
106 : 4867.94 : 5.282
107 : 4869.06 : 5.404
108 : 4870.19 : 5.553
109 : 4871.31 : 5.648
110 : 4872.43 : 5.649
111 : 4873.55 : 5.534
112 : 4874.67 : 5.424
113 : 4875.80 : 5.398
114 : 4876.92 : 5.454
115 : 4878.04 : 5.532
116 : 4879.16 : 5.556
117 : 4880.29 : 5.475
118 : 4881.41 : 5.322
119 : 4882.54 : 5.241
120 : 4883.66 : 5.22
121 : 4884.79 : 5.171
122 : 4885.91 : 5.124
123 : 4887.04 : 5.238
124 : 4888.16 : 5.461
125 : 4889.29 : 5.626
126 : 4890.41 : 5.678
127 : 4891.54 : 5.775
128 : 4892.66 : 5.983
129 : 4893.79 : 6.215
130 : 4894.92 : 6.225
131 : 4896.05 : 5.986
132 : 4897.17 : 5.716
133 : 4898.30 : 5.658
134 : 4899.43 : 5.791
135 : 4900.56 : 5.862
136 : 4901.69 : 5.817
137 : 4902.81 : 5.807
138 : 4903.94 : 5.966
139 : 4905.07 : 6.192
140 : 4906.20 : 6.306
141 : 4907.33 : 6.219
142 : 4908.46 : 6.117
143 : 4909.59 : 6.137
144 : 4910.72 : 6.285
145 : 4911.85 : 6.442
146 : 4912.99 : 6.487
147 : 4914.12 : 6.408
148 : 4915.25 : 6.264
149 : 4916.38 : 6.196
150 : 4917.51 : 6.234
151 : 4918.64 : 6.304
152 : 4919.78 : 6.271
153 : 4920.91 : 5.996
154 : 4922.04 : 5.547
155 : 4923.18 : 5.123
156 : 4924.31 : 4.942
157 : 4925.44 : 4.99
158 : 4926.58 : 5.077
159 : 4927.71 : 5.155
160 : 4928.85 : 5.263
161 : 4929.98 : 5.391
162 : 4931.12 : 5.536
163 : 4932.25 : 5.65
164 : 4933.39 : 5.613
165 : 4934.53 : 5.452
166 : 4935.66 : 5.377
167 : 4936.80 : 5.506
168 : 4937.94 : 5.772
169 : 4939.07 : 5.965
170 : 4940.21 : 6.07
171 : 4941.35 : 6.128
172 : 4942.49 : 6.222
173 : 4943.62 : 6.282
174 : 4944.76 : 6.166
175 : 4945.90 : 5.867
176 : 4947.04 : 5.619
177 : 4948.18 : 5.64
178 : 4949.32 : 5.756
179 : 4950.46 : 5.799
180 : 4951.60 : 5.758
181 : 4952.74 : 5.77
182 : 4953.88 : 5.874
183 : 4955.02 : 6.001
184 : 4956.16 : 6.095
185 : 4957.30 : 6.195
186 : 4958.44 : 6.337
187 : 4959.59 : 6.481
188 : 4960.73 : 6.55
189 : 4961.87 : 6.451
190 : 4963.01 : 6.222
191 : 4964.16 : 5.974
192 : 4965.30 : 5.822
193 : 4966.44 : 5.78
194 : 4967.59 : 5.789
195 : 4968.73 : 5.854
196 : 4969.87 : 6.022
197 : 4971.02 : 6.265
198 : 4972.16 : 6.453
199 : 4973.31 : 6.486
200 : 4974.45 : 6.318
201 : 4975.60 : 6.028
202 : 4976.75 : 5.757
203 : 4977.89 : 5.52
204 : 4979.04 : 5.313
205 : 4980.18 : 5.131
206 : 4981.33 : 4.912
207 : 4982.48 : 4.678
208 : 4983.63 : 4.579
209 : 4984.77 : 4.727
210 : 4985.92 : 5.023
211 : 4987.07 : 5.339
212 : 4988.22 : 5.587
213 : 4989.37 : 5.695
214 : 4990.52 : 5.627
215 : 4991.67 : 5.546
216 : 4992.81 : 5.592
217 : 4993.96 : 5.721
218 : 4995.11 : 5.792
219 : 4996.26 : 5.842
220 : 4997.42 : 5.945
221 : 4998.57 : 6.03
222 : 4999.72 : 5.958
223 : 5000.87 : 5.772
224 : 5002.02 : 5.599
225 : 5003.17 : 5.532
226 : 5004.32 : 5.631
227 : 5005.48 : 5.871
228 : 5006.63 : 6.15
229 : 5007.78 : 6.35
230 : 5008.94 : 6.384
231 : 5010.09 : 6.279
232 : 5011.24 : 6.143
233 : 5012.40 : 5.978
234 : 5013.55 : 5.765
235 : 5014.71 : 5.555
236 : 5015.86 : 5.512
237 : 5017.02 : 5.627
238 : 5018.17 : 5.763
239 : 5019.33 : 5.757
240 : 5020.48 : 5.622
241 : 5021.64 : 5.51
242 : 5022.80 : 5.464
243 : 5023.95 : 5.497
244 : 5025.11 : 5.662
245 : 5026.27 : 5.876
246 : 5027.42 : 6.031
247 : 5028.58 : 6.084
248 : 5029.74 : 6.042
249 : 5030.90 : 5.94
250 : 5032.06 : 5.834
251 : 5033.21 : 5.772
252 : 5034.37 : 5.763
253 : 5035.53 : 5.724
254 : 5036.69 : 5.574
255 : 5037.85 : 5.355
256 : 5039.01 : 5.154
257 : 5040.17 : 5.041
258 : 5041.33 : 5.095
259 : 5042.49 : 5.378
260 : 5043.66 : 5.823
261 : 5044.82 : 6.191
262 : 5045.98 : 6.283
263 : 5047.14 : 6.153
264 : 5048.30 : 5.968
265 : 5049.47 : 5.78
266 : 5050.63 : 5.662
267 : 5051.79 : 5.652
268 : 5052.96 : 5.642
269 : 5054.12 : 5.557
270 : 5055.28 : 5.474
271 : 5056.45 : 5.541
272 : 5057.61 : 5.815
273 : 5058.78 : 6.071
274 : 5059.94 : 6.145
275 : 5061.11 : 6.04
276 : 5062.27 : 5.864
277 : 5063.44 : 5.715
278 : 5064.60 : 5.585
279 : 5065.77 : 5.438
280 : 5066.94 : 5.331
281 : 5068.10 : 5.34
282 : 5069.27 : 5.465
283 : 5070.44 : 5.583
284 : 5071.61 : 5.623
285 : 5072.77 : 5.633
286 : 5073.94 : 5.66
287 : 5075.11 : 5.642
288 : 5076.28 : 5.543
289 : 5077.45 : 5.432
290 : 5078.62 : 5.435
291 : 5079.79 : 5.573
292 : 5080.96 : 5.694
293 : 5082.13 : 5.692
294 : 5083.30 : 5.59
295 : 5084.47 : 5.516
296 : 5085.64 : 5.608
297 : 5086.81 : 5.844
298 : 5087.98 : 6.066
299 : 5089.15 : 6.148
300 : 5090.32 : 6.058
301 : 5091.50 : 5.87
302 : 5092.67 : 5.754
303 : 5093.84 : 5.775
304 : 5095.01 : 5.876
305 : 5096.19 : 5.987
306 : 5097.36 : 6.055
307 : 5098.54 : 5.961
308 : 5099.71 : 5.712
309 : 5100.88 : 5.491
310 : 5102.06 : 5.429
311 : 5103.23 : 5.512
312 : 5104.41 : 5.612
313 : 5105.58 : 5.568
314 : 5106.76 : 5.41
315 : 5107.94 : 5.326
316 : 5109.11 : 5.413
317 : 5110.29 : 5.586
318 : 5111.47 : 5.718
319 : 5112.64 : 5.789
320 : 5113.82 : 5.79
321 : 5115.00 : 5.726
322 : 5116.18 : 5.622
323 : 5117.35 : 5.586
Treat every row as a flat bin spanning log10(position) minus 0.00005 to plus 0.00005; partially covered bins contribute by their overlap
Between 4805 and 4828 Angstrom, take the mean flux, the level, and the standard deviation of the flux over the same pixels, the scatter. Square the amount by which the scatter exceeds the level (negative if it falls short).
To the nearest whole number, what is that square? 30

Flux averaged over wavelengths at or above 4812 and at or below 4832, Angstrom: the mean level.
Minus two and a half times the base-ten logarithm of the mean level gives -1.93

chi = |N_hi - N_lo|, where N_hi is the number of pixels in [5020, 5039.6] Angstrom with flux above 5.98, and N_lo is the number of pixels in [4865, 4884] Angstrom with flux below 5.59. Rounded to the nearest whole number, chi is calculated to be 11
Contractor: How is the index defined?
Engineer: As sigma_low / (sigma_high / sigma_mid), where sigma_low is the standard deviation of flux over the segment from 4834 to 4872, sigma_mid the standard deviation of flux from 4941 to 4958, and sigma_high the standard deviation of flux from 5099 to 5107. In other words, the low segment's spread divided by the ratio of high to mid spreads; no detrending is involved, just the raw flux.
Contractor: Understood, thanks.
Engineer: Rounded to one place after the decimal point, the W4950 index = 2.1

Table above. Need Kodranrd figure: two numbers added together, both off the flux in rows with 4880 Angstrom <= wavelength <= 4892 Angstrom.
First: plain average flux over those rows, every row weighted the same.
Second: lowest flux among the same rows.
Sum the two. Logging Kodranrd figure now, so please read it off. 10.5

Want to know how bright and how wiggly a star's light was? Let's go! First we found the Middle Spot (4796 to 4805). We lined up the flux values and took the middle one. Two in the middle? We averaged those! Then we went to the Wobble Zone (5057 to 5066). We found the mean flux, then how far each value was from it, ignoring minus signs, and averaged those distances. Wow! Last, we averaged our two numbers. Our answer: 2.91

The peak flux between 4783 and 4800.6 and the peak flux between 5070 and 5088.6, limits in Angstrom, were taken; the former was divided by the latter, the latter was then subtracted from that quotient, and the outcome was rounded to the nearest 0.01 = -4.98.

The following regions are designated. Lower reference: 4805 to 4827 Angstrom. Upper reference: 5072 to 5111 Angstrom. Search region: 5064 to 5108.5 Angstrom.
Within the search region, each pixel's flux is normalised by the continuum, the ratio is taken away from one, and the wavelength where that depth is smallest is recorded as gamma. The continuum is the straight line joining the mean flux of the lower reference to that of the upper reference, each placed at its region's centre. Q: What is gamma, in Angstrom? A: 5089.15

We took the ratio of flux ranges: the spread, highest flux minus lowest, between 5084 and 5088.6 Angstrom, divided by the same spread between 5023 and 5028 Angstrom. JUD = 1.03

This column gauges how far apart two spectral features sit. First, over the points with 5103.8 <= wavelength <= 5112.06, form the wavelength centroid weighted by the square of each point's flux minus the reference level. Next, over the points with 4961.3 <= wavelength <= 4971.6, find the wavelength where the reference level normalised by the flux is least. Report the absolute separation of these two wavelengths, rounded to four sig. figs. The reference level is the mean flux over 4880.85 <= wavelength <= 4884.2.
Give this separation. 146.6 Angstrom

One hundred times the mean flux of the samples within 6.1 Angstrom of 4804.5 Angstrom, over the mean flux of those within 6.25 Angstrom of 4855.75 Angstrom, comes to 86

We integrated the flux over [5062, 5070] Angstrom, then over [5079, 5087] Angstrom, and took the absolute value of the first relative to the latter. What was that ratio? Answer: 0.98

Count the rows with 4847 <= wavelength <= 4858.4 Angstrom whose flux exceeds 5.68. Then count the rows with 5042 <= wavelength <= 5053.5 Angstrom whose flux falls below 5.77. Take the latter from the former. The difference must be 4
